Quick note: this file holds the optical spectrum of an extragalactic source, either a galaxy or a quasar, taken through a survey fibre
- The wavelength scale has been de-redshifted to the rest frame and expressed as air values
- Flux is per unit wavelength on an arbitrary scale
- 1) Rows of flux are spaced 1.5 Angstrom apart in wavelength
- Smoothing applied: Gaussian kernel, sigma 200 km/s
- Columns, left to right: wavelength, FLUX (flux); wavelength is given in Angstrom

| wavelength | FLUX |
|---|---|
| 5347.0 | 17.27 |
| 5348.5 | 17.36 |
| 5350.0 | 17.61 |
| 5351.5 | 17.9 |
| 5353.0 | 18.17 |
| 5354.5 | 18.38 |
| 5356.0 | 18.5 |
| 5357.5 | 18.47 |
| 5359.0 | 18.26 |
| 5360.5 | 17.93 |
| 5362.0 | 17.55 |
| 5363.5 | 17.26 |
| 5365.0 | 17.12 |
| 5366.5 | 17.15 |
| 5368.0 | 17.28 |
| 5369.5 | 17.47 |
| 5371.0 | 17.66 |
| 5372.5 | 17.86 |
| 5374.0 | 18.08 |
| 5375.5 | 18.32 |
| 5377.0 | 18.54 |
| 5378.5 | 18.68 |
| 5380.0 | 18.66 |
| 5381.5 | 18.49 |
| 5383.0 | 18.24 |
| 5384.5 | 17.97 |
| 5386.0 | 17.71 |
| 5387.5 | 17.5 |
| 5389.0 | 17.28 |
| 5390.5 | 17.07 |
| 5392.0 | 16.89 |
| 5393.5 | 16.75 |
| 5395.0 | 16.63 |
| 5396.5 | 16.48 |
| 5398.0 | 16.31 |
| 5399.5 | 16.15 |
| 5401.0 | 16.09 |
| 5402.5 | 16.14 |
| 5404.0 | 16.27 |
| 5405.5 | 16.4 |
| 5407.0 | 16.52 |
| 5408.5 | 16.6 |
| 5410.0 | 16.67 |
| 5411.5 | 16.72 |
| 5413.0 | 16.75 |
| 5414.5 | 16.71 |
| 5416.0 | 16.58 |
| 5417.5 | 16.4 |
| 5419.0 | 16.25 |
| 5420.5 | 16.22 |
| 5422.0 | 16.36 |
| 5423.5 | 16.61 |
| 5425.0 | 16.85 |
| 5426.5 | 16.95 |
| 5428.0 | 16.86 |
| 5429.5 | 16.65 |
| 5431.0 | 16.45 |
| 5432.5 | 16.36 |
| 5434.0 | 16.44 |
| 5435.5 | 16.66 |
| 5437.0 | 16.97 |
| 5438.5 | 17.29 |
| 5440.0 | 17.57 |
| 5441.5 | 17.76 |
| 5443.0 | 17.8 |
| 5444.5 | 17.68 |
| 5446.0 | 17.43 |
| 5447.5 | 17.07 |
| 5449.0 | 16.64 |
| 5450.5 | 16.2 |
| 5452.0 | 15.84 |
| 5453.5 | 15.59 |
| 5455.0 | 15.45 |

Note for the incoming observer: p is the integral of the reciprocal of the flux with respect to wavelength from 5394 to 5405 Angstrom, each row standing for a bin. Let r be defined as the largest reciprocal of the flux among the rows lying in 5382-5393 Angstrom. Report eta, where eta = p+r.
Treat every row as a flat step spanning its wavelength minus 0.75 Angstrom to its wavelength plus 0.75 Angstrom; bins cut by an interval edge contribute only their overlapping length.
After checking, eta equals 0.734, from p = 0.675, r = 0.059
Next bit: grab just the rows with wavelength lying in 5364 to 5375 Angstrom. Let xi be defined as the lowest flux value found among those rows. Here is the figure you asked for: 17.12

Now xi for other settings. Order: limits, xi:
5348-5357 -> 17.36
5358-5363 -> 17.55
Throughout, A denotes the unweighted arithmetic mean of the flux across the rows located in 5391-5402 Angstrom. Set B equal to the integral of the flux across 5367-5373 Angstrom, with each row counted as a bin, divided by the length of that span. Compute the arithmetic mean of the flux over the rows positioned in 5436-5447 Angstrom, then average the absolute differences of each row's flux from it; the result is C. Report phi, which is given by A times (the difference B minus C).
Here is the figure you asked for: 285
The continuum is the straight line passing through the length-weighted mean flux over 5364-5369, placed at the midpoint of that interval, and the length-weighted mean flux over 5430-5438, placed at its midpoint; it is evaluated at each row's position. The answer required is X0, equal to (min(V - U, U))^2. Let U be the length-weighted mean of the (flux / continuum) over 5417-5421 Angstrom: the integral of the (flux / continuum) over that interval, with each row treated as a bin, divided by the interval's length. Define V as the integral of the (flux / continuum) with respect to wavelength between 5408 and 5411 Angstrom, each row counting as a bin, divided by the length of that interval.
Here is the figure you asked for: 0.000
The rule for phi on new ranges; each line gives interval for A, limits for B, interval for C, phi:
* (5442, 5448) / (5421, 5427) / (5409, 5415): 291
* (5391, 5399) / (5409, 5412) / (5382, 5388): 273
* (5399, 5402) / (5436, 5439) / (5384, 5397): 269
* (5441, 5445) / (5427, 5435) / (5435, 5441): 289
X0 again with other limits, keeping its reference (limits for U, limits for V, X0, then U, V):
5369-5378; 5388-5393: 0.002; 1.052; 1.01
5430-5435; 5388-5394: 0.000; 0.990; 1.00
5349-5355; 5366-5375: 0.000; 1.037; 1.03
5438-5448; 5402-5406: 0.009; 1.061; 0.96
